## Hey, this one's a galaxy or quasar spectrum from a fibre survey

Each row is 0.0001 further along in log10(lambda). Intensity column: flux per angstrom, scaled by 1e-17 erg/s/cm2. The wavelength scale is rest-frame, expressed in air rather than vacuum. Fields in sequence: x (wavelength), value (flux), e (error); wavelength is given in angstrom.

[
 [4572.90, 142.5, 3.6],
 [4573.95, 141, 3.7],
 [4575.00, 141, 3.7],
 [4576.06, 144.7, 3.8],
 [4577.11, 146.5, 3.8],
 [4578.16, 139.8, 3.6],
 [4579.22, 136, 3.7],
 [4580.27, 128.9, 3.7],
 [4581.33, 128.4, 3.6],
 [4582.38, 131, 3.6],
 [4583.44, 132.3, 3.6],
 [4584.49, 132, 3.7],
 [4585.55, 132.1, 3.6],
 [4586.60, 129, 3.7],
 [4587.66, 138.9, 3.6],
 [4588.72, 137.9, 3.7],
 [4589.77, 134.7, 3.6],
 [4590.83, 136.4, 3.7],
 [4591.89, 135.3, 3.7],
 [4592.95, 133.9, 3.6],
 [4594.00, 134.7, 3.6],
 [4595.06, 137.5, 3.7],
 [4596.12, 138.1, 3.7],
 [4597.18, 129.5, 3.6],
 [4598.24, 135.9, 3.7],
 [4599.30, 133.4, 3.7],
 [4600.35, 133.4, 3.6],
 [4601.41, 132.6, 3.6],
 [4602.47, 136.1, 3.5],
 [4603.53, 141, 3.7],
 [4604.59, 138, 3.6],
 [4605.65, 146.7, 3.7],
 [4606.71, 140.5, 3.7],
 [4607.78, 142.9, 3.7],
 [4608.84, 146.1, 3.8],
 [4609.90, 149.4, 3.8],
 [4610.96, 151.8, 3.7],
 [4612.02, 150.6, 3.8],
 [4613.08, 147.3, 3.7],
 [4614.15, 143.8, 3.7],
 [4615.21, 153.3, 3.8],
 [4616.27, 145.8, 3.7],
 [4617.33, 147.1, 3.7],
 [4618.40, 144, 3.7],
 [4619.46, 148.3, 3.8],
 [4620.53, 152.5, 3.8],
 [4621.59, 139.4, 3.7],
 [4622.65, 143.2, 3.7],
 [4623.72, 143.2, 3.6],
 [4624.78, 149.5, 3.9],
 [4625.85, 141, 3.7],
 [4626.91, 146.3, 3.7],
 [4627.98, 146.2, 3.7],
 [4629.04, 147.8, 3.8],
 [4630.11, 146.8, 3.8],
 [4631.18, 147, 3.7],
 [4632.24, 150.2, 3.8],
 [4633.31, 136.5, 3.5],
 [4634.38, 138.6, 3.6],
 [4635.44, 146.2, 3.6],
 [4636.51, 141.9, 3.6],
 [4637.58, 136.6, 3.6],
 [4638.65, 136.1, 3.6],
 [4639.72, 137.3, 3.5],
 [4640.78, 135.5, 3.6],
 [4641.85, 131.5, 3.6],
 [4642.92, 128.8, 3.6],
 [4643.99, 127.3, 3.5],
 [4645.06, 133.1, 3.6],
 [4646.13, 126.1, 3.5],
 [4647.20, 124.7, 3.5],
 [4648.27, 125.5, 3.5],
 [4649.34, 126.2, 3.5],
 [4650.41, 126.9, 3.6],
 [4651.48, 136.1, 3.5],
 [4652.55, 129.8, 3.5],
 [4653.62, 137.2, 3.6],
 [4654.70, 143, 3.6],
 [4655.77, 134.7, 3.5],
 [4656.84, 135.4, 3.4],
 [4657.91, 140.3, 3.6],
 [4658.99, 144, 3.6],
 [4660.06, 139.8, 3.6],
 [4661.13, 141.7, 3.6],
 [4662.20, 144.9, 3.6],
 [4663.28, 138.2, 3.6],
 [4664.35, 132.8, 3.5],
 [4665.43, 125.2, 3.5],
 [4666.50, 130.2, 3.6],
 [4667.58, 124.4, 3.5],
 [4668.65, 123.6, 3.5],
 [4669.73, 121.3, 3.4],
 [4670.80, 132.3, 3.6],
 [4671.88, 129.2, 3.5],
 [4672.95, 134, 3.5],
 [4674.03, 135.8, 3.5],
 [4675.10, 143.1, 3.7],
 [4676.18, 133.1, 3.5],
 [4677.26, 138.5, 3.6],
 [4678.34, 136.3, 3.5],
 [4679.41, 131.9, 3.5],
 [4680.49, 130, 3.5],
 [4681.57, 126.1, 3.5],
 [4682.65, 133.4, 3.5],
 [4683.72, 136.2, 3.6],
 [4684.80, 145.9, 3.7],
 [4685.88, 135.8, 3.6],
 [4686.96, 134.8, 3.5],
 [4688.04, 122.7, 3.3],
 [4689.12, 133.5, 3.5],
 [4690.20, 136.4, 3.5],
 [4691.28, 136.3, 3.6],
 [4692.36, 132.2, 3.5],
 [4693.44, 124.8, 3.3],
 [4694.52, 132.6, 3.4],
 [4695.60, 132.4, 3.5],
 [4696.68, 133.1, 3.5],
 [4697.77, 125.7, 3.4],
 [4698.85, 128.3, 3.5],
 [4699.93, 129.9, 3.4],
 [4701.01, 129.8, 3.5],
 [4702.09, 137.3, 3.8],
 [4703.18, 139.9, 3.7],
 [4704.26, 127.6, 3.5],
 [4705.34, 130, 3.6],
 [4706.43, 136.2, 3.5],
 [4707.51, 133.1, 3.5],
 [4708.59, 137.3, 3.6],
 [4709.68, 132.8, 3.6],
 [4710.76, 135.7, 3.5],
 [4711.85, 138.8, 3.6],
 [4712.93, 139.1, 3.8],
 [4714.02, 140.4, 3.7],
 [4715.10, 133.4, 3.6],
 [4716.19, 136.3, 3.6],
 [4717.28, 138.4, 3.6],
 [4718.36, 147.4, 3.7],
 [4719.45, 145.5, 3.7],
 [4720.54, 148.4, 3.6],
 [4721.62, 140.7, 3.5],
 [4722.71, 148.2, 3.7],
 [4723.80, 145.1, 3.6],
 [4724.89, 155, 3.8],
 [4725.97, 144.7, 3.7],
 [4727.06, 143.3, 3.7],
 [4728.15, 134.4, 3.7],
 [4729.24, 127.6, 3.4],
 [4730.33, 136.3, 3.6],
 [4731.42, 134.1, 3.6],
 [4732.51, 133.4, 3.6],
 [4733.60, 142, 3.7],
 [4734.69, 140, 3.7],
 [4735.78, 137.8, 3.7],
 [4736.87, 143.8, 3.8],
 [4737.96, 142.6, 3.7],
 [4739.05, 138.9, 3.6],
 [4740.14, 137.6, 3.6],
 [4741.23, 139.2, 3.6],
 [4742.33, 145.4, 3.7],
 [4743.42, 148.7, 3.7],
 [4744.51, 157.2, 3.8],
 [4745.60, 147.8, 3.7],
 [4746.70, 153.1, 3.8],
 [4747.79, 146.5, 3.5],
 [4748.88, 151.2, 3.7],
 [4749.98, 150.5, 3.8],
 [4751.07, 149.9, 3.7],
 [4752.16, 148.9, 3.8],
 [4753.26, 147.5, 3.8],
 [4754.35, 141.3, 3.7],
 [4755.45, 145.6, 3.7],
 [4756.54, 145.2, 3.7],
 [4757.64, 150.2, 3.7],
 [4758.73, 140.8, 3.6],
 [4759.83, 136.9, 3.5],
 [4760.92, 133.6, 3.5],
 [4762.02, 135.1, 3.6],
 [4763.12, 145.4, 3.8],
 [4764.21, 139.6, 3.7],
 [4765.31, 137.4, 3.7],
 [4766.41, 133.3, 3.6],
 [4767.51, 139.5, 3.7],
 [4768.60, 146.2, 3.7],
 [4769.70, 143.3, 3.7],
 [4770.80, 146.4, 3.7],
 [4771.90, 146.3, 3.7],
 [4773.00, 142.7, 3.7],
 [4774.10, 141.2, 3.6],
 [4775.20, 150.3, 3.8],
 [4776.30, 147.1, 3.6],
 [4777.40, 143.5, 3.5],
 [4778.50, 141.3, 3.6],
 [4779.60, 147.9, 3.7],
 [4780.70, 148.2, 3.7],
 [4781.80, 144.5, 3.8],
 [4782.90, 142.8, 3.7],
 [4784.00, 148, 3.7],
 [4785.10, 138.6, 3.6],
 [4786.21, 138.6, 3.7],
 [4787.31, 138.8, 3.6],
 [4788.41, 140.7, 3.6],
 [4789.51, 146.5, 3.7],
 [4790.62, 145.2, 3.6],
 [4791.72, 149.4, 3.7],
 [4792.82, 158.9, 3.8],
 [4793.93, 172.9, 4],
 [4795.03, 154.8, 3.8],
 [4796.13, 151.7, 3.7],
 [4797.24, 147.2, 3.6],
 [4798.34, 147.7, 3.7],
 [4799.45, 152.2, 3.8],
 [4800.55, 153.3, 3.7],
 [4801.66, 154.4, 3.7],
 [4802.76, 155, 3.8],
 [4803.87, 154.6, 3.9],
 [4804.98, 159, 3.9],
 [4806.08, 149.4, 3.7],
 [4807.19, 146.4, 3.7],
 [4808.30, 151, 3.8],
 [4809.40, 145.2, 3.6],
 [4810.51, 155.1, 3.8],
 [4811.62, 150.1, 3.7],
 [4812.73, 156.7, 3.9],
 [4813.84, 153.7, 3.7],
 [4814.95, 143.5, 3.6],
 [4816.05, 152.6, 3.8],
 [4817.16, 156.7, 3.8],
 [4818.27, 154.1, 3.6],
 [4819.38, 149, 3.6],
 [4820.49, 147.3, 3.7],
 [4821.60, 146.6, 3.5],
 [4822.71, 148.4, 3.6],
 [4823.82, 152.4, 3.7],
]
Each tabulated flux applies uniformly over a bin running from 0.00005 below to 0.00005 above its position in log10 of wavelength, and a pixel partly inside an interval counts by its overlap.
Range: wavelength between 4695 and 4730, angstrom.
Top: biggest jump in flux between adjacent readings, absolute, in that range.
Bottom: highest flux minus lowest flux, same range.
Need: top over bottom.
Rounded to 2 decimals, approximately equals 0.42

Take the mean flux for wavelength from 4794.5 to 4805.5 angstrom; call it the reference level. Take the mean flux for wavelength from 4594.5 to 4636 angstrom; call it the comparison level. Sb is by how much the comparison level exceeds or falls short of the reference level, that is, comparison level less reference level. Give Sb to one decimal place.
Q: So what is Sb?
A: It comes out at -9.7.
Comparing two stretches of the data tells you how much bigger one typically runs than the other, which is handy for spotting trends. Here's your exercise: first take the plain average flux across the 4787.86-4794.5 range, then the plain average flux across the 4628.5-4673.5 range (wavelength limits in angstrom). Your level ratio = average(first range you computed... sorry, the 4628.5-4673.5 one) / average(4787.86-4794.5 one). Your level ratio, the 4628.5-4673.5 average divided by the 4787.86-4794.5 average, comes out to 0.886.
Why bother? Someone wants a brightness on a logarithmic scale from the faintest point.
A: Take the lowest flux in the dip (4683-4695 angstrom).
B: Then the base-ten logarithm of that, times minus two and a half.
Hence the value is -5.22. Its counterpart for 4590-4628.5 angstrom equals -5.28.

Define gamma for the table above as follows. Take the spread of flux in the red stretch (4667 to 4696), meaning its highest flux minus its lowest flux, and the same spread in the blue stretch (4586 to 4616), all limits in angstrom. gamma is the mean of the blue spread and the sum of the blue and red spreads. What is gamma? 37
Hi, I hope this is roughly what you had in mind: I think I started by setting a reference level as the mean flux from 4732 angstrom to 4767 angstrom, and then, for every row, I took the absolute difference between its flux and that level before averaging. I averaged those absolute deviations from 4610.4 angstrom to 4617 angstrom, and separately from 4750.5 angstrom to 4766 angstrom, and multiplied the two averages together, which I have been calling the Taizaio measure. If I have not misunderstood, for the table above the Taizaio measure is 26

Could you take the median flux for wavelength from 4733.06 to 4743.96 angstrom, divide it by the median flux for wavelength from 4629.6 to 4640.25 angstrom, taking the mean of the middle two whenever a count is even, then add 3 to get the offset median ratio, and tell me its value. 4.005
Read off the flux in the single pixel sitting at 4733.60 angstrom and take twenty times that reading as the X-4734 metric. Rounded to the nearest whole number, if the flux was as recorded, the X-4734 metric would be 2840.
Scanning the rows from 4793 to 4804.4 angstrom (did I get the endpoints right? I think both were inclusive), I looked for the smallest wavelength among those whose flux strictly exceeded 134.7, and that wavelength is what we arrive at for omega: 4793.93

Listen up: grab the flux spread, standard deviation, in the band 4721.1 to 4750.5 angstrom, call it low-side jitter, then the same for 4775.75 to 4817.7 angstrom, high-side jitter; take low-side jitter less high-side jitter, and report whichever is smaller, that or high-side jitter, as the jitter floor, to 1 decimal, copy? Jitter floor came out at 0.2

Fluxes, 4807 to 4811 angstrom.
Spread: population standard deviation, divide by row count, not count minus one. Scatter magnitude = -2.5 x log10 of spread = -1.5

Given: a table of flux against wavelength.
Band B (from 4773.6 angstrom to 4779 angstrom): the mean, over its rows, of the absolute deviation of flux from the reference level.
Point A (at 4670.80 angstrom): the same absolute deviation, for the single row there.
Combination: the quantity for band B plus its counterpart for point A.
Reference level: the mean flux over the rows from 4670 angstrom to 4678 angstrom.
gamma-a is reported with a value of 12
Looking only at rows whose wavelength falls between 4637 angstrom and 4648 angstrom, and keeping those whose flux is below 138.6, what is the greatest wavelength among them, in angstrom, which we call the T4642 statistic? 4647.20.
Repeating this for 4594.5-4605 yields 4604.59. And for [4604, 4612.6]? 4604.59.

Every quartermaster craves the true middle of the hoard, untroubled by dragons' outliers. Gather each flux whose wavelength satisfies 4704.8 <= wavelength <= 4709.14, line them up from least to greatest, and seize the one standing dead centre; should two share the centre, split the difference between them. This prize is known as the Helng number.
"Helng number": 135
